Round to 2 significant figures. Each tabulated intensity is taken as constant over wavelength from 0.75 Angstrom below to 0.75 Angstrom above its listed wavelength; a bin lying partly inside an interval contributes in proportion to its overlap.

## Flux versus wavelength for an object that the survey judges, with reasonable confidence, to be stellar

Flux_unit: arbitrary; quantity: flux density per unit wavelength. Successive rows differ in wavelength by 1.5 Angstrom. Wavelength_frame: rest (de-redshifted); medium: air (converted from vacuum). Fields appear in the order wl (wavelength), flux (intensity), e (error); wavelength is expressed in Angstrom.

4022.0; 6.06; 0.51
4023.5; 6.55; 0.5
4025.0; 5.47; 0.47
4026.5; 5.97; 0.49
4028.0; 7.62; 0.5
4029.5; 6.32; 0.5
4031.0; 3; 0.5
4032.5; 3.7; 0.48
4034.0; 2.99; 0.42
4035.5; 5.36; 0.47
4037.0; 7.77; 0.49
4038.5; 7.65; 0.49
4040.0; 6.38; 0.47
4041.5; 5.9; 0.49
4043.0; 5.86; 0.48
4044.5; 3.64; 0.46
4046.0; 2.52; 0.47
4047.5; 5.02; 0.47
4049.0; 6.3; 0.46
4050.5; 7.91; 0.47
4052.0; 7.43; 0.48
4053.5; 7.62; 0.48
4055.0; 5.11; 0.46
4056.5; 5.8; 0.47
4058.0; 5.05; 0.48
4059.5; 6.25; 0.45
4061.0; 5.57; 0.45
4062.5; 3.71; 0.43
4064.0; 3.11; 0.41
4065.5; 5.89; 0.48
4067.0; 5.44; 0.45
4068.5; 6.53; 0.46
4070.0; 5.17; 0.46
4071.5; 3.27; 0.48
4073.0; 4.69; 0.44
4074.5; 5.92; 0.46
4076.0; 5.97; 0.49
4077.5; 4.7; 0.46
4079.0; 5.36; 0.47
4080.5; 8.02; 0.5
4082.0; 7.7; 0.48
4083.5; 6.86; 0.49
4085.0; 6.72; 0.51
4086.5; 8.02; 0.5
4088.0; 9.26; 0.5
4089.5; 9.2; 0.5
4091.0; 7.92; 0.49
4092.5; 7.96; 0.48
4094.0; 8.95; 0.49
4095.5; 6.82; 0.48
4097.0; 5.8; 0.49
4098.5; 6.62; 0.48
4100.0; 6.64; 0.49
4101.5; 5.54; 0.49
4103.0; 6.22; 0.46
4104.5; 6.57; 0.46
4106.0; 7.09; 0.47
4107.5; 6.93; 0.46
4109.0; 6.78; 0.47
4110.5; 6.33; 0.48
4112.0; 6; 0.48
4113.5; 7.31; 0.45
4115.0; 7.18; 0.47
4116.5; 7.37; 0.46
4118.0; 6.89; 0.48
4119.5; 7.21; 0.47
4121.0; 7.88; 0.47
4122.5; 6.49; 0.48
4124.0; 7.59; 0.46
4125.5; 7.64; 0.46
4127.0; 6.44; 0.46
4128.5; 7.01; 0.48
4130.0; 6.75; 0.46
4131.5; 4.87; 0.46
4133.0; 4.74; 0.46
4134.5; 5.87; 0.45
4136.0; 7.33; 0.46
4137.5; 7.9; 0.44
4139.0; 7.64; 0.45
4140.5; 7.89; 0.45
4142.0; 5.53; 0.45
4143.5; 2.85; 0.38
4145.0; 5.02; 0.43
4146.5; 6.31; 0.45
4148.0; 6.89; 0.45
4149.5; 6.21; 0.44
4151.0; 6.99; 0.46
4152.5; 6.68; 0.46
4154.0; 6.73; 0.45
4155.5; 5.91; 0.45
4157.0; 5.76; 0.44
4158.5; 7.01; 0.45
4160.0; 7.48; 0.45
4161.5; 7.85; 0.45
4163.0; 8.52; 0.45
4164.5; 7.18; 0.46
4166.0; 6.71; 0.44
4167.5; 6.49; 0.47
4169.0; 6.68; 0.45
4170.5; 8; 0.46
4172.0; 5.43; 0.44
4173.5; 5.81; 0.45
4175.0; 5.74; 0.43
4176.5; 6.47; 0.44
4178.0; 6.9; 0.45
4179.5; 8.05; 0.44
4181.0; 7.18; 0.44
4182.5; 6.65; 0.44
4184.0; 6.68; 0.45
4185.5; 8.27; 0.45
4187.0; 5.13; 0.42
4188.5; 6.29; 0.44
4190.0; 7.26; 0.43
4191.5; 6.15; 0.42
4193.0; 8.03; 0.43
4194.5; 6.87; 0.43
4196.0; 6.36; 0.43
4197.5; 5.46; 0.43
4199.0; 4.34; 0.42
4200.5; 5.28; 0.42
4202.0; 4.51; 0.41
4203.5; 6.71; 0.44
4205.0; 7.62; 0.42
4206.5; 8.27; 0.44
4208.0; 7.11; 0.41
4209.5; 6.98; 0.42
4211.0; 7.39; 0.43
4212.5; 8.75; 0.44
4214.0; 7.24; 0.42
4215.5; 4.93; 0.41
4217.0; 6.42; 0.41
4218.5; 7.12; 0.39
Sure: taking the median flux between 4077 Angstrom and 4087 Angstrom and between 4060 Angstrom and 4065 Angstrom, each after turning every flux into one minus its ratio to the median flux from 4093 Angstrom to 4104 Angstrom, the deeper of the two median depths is 0.44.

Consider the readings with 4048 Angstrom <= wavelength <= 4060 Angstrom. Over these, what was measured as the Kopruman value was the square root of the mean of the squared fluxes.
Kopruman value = 6.52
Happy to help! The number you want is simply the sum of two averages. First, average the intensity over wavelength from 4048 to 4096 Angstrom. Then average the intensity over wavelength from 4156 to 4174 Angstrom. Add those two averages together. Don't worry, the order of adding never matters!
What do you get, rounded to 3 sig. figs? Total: 13.3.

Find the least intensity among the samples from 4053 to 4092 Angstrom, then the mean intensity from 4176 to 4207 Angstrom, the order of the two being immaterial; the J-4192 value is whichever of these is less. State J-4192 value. 3.11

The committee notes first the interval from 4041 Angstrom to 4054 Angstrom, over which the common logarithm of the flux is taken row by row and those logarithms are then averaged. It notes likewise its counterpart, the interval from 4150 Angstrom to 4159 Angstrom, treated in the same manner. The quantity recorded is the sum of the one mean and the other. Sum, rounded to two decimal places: 1.55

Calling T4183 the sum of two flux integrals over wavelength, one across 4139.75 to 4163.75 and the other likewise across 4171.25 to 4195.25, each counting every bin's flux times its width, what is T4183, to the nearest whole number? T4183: 316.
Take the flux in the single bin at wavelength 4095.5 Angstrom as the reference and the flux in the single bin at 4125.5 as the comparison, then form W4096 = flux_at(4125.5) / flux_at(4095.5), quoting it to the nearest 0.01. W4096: 1.12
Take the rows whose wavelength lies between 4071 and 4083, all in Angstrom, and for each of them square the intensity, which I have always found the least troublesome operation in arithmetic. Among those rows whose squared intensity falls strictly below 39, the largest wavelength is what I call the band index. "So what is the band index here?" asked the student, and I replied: 4079.0 Angstrom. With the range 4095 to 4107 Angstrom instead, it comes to 4103.0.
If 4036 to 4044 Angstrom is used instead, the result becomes 4043.0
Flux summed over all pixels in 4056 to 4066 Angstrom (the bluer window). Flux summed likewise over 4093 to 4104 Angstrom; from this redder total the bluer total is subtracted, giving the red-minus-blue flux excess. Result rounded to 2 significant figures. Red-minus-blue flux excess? 11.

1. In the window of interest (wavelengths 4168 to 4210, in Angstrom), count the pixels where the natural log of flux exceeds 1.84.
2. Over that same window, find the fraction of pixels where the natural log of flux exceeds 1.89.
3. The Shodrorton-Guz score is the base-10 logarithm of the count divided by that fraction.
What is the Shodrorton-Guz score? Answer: 1.5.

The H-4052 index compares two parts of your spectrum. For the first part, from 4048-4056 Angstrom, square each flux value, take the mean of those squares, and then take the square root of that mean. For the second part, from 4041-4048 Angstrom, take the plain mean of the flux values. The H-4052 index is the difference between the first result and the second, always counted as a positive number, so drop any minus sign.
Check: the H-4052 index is 2.4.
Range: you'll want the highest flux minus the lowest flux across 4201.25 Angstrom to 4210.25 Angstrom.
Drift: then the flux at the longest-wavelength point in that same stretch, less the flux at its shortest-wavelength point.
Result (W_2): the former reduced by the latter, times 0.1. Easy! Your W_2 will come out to 0.13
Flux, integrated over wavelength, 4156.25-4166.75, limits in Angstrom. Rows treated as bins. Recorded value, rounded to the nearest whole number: 76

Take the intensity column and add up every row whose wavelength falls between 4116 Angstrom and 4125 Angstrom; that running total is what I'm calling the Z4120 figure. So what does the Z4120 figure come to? 43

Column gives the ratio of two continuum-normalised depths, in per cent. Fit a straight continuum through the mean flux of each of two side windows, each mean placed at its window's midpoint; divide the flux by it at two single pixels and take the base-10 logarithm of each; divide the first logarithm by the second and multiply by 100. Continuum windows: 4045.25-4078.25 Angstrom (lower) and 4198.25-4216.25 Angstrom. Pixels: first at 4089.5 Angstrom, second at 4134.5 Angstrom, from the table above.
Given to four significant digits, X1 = -2219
